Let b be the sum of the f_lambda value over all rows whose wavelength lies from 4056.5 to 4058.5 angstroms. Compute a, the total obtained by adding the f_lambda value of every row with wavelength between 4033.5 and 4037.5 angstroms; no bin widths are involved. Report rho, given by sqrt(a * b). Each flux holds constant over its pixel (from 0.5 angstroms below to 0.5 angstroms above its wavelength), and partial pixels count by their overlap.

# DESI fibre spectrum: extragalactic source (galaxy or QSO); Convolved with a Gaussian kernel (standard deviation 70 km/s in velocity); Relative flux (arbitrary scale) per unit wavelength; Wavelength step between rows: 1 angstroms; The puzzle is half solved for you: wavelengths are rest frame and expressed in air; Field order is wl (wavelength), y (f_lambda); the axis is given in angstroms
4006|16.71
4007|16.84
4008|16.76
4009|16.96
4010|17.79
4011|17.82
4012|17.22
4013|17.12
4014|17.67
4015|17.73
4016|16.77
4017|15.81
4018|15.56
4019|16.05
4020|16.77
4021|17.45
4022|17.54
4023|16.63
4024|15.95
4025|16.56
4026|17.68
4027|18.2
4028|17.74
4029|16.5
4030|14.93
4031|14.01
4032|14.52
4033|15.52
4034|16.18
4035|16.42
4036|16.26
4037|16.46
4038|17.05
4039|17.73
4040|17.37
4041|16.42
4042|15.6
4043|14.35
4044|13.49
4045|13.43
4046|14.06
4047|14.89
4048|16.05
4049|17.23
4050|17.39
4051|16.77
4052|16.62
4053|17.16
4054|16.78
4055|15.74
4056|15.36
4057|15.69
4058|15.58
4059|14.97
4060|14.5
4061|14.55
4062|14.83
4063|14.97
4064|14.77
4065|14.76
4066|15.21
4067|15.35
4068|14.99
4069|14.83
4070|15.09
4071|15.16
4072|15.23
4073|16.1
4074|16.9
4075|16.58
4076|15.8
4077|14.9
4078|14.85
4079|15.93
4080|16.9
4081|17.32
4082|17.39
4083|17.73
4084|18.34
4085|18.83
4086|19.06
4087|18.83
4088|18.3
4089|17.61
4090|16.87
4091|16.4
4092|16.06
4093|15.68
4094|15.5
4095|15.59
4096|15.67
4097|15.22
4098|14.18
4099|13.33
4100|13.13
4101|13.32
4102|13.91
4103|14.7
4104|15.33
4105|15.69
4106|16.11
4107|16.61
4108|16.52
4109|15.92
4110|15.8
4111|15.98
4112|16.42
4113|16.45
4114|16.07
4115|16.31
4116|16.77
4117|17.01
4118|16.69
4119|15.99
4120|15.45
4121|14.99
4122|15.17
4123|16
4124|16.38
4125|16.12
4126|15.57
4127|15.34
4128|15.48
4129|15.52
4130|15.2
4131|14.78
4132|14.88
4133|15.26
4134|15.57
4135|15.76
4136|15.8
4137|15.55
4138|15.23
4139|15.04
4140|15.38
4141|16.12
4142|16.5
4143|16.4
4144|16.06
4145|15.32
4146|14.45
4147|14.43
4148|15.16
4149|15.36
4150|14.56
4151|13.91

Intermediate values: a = 65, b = 31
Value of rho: 45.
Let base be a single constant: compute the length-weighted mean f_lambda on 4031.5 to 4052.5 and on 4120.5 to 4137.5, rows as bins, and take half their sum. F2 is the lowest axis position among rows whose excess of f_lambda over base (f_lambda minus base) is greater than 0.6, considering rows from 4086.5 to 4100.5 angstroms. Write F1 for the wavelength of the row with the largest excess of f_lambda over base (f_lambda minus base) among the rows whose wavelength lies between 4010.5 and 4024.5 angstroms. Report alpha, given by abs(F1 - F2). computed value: 76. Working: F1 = 4011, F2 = 4087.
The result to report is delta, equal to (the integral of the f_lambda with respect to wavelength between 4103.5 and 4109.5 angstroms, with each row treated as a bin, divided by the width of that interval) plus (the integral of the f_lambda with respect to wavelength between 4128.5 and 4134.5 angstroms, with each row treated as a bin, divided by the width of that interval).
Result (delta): 31.2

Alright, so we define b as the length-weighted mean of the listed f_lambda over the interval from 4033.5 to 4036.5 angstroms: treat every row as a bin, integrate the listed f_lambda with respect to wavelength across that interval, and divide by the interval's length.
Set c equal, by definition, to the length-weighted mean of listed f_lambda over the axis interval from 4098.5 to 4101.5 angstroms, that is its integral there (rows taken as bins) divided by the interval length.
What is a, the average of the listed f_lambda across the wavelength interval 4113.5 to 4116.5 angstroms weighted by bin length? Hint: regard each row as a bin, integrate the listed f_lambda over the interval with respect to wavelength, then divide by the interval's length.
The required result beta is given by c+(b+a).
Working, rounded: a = 16.4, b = 16.3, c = 13.3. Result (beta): 46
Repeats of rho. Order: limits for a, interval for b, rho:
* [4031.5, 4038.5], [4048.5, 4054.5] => 107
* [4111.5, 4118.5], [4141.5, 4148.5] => 112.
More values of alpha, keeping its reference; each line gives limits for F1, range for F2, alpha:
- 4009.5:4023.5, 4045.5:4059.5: 38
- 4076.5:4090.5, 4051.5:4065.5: 34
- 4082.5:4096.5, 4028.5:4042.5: 57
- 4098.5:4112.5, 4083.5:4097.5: 23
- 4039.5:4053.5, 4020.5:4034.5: 29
